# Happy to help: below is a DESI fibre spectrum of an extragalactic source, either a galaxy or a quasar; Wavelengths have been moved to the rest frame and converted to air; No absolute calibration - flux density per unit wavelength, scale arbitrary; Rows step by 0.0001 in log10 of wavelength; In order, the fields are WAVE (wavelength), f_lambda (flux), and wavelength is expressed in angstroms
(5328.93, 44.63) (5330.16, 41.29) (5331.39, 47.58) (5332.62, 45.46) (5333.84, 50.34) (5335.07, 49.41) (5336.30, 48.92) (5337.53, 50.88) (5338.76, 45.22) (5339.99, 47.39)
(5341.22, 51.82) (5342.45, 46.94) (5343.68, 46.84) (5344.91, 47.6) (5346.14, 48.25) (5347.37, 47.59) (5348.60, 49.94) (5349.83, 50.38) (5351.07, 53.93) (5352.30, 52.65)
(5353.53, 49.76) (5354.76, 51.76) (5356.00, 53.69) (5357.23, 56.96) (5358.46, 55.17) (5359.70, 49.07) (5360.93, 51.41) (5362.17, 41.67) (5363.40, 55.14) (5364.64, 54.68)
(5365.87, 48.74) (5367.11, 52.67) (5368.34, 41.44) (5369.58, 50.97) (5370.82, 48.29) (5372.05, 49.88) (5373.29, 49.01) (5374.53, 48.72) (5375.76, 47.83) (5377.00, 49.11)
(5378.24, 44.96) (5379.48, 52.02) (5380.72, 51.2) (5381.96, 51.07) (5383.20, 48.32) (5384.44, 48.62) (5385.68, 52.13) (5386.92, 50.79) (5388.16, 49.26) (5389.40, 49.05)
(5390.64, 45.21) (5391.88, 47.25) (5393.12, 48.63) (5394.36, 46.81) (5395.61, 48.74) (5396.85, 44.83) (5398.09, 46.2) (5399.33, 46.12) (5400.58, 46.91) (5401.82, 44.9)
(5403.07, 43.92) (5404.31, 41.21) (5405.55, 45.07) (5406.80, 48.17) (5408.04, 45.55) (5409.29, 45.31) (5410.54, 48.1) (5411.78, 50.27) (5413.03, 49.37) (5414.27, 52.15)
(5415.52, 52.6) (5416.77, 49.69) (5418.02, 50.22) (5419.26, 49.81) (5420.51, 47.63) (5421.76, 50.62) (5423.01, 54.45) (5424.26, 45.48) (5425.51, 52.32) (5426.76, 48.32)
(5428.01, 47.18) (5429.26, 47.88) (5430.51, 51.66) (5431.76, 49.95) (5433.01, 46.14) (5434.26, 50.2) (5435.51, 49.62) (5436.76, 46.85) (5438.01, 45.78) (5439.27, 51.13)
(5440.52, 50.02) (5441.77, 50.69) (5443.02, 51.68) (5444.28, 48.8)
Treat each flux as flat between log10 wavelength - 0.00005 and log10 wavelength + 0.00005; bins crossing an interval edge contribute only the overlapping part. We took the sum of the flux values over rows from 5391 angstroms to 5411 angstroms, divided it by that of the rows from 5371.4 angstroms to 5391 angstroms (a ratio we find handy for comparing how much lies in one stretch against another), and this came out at 0.94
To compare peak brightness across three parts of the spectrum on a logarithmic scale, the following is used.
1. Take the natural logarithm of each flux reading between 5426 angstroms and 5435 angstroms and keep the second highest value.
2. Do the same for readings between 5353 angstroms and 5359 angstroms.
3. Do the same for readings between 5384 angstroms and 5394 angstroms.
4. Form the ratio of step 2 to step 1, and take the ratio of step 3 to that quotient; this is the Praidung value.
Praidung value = 3.84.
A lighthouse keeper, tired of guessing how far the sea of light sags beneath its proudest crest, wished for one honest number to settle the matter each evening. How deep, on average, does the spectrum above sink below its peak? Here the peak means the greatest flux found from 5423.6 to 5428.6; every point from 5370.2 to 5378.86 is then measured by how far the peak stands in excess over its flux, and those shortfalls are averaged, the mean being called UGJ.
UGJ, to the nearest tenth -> 4.1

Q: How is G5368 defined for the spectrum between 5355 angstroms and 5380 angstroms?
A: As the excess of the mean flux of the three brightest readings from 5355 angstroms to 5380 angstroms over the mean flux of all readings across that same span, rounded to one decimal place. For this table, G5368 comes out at 5.7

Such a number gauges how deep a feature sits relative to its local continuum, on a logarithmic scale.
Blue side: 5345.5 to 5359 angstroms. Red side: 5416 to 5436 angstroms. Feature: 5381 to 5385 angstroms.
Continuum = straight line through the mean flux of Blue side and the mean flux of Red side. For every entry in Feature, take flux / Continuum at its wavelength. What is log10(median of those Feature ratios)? -0.02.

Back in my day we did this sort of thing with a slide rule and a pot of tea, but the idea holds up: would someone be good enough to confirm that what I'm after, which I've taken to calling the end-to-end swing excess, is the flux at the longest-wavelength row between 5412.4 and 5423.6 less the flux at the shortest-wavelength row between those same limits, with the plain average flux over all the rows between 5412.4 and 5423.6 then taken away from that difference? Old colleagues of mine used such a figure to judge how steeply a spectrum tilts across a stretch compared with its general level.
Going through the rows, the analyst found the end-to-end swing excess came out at -45.6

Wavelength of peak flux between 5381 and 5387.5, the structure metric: 5385.68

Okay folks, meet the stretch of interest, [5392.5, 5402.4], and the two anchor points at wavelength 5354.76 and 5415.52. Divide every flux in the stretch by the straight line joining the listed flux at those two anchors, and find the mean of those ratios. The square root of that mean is 0.944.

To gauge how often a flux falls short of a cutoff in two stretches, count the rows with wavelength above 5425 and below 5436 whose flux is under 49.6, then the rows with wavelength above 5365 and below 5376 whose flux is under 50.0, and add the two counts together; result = 11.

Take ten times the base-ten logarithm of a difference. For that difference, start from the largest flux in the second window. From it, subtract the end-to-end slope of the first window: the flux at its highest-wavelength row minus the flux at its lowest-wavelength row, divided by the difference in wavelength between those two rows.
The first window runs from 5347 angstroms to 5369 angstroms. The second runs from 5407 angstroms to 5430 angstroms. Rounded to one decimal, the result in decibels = 17.4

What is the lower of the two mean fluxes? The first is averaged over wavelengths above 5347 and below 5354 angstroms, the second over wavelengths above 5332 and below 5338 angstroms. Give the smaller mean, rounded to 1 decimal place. 49.0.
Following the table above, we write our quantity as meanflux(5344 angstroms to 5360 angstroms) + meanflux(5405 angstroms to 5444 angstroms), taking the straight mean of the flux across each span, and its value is 100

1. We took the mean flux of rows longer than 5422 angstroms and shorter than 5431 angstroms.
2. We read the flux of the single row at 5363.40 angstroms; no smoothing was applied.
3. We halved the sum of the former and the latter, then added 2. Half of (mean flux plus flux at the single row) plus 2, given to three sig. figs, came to 54.4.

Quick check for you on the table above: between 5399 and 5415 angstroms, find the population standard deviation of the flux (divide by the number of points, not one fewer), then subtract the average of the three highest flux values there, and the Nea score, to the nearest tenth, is -47.8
